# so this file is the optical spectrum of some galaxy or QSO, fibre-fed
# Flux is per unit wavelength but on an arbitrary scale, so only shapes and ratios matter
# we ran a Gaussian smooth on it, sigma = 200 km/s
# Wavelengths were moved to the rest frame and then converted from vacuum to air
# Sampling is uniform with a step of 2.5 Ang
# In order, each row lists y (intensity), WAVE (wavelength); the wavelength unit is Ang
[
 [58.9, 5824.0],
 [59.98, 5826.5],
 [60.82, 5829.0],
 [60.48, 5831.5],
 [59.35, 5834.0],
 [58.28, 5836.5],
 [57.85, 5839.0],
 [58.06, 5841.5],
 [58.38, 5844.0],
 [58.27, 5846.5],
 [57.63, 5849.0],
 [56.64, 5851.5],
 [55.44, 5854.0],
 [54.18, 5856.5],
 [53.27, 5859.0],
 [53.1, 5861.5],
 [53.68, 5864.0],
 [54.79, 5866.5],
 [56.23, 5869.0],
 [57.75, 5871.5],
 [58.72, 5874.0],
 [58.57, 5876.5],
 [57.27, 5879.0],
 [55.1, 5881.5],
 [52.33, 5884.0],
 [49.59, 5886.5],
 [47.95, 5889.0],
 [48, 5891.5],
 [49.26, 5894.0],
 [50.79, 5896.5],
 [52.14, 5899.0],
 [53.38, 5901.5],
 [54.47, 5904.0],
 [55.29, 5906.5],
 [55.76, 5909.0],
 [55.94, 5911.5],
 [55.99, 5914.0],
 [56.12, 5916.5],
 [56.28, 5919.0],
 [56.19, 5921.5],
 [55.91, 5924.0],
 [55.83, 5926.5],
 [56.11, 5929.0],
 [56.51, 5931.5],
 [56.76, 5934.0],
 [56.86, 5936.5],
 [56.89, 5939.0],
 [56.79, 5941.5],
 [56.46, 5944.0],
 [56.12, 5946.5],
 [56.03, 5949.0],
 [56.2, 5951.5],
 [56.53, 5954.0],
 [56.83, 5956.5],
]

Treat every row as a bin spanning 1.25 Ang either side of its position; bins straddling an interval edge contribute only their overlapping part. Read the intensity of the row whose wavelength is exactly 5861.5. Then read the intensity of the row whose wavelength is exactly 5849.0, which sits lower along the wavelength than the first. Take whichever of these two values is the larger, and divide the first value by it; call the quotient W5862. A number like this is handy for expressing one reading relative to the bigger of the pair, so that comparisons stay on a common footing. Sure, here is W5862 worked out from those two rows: 0.92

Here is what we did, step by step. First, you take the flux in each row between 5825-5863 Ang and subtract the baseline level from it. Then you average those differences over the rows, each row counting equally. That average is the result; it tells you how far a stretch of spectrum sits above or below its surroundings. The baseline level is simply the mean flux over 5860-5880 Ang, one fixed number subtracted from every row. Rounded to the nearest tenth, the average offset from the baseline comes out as 1.2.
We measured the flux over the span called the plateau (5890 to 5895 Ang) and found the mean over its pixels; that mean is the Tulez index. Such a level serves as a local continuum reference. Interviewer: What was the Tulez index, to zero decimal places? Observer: 49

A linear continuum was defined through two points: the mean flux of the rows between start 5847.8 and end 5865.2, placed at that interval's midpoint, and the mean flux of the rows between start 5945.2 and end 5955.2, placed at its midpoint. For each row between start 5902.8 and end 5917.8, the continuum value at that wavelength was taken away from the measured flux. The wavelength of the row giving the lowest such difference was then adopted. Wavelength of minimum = 5904.0 Ang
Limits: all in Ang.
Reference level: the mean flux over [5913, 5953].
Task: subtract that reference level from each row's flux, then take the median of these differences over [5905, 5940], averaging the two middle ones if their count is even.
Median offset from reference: 0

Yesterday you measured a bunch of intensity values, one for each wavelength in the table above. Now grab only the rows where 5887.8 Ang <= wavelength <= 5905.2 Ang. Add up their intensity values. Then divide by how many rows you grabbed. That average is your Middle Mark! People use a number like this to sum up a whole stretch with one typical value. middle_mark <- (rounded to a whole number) 51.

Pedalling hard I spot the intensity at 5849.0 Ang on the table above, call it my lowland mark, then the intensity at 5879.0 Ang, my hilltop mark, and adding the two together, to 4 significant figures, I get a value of 114.9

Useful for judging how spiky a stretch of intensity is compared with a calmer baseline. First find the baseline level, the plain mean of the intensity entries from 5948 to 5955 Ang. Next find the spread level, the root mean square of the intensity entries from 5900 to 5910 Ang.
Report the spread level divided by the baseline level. 0.97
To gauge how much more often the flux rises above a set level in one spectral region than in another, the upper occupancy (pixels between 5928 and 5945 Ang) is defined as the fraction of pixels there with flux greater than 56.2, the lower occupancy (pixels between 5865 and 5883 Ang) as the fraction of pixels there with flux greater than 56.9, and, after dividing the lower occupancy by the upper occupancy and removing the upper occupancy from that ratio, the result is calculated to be -0.2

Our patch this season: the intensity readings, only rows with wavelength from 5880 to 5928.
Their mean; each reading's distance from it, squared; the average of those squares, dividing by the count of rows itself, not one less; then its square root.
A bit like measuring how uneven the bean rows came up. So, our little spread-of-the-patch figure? 2.9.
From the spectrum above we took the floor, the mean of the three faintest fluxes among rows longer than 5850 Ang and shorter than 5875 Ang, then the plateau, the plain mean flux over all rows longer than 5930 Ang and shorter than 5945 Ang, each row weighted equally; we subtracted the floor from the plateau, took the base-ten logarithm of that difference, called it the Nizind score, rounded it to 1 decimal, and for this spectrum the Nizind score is 0.5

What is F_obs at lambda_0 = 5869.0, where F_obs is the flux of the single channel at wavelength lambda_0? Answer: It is 56.23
